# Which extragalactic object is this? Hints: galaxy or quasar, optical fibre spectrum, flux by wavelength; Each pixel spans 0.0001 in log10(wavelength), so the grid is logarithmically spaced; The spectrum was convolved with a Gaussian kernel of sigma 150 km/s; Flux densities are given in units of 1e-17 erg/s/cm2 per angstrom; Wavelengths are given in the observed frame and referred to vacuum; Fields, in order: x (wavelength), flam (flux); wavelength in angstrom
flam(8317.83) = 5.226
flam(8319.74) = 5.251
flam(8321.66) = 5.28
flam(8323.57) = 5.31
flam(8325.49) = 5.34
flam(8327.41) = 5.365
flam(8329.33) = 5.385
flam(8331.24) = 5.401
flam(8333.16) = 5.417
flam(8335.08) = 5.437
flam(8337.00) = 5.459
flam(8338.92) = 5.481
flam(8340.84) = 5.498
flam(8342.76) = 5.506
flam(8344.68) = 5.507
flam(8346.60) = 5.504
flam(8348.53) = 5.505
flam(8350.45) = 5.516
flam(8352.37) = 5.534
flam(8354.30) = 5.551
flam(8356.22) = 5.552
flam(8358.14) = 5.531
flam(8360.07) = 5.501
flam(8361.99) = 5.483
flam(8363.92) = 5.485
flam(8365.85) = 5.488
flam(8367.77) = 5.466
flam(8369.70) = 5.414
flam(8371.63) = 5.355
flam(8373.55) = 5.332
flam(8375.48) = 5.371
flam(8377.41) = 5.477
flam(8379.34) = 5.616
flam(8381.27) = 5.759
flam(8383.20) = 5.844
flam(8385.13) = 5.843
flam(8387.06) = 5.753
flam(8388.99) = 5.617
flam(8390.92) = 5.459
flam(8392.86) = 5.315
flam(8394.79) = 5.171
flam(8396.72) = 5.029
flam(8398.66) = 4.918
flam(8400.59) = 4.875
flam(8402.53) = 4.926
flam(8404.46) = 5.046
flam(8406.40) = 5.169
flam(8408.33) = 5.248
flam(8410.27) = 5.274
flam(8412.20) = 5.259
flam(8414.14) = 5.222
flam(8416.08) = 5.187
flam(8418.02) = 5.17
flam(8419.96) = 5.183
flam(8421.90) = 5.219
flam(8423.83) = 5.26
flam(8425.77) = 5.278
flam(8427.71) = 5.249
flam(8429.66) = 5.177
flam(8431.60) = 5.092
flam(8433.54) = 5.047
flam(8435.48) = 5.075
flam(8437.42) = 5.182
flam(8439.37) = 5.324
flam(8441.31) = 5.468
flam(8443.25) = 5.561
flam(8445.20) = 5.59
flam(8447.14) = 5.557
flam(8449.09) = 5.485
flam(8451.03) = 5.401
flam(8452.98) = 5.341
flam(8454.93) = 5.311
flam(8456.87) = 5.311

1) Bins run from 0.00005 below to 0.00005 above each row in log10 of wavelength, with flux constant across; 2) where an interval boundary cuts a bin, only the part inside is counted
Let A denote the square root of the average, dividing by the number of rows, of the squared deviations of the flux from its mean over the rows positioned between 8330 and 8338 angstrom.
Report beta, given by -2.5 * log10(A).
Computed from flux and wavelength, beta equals 4.2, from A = 0.022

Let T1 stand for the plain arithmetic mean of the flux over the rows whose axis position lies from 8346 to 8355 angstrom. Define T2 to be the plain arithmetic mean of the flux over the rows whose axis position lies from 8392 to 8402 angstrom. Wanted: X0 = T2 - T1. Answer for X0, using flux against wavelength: -0.46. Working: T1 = 5.52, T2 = 5.06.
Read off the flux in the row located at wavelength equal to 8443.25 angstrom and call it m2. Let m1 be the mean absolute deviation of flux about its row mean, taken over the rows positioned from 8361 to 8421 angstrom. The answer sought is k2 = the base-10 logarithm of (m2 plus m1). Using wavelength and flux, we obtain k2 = 0.761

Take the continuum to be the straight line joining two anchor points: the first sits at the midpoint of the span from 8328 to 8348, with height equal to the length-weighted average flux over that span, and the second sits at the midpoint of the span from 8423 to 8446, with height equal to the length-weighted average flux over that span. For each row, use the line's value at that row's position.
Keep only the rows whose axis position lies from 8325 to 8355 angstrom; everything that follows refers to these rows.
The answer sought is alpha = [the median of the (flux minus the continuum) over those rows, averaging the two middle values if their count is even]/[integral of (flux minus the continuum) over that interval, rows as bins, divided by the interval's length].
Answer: 3.65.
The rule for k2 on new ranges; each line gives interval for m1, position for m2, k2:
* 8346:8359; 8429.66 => 0.715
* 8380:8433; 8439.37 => 0.742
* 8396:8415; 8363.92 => 0.750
